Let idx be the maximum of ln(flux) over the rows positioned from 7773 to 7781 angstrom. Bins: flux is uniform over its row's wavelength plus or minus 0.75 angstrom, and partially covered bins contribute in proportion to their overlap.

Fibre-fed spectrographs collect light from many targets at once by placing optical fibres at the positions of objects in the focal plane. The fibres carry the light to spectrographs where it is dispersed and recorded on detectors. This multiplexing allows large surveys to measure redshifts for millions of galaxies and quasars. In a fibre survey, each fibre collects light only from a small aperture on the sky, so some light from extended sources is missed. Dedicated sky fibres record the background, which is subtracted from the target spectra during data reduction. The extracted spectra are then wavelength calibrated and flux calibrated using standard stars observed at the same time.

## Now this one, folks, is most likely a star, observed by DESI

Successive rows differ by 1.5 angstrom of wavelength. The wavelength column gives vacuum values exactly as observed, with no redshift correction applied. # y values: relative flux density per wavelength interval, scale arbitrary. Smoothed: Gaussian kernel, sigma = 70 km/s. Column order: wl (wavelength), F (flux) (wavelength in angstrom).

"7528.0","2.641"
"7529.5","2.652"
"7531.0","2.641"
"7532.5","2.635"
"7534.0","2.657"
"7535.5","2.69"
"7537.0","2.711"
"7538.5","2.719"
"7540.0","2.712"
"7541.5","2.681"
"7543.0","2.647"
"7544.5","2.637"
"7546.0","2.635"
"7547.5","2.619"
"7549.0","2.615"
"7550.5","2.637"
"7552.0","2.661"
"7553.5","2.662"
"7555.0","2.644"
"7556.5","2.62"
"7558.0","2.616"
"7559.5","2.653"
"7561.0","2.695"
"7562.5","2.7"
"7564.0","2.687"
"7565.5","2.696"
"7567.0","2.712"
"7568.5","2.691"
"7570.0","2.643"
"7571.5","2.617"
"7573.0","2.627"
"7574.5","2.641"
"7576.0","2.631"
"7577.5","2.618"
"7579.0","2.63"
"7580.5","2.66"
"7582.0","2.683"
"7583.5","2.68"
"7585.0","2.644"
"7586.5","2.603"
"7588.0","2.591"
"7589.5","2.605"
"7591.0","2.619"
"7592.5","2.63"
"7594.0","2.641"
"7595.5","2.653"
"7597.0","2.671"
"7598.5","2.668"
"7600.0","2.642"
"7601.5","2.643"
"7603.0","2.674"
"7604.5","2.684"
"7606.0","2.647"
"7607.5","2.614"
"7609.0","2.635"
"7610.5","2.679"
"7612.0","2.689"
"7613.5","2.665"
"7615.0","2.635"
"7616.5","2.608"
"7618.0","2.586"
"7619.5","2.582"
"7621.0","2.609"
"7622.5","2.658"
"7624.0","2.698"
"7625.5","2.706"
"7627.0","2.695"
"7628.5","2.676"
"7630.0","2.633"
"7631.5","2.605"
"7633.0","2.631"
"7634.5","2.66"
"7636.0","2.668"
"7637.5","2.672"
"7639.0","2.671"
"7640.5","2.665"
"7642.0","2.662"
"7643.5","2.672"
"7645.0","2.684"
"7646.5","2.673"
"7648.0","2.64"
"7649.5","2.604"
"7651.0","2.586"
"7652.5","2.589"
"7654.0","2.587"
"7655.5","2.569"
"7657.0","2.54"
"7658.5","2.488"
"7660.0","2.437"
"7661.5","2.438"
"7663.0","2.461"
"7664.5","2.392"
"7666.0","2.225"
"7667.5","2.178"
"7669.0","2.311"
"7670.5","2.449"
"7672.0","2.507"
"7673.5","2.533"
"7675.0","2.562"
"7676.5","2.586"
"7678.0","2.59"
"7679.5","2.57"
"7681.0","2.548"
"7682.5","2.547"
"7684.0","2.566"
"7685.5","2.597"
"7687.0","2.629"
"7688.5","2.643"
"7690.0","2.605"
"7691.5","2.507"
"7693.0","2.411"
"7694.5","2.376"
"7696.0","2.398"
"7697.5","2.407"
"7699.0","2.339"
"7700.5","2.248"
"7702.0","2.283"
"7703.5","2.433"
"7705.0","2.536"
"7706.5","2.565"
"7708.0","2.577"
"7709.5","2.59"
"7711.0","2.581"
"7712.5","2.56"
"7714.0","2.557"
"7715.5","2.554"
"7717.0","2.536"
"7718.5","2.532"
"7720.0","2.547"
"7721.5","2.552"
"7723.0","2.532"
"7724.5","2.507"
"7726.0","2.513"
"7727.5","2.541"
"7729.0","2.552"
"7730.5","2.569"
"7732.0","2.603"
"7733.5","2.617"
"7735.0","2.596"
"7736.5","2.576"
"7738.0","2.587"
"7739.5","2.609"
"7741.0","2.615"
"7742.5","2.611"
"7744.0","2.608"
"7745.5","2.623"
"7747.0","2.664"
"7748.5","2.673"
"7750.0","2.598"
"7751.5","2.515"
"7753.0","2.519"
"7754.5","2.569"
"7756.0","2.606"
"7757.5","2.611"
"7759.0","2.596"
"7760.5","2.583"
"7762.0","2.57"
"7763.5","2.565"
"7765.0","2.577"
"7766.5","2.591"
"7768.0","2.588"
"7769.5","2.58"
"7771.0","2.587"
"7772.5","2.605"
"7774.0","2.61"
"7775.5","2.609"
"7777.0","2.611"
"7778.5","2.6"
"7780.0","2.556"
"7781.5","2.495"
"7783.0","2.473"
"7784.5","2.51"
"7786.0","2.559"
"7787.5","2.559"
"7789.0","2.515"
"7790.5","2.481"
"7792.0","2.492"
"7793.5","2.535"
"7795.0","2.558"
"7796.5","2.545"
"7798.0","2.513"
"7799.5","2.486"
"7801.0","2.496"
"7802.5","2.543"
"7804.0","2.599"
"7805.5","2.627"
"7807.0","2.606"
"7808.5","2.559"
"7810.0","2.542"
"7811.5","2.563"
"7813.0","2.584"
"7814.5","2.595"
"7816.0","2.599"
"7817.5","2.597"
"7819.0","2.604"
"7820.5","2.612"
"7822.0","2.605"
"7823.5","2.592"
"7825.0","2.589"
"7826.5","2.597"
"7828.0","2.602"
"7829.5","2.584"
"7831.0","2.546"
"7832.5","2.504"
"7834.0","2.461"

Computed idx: 0.96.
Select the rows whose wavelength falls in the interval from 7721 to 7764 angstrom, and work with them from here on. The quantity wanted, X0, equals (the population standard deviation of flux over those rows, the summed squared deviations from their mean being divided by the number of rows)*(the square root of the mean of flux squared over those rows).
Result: 0.11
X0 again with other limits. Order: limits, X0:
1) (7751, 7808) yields 0.11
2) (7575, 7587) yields 0.07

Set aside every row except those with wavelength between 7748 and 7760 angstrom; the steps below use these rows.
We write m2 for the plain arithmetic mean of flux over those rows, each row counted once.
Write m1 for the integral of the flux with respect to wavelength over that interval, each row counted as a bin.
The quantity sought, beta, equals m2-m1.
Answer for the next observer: -28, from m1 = 31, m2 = 2.59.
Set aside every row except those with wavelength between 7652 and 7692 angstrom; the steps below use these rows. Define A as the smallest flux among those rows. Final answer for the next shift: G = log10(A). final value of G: 0.338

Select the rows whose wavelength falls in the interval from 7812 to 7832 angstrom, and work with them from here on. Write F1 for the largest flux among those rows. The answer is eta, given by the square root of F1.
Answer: 1.62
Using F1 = 2.612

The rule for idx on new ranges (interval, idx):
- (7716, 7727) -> 0.94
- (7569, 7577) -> 0.97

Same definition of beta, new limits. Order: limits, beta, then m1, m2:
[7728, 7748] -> -49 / 52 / 2.60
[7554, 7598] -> -114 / 117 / 2.65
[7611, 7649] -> -98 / 101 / 2.65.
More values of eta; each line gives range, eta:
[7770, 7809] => 1.62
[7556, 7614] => 1.65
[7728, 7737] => 1.62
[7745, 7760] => 1.63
